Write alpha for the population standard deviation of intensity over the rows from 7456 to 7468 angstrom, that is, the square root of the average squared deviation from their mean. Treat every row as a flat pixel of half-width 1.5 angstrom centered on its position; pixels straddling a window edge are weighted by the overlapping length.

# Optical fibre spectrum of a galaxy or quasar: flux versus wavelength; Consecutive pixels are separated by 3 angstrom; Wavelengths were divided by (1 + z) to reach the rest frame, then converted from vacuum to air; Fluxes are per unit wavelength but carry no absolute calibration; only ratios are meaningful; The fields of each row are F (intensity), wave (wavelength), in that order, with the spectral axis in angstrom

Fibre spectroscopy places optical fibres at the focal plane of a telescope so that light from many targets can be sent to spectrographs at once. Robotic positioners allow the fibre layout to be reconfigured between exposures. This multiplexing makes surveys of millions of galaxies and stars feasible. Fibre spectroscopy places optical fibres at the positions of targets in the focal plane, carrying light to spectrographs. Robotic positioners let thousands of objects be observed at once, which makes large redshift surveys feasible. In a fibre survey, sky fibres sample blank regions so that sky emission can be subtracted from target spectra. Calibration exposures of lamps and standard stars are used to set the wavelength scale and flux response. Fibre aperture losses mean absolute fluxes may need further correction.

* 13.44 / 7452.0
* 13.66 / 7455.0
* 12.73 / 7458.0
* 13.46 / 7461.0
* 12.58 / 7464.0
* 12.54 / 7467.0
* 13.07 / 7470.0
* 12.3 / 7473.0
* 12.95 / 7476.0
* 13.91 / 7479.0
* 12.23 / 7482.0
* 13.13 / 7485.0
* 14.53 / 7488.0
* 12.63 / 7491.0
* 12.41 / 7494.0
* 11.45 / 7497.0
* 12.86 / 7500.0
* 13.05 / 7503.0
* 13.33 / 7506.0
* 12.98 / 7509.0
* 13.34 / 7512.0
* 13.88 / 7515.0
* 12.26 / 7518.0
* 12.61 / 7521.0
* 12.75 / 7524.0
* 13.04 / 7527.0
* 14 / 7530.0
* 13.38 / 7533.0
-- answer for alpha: 0.37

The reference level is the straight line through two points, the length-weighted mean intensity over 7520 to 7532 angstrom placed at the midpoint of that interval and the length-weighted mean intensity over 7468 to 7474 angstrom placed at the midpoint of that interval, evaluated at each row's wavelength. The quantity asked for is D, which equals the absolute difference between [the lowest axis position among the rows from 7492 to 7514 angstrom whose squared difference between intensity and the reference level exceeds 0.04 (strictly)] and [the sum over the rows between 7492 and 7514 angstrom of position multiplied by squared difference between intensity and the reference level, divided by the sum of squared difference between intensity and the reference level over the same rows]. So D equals 3.8 angstrom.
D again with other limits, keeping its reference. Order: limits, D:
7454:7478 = 4.7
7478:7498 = 10.0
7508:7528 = 5.4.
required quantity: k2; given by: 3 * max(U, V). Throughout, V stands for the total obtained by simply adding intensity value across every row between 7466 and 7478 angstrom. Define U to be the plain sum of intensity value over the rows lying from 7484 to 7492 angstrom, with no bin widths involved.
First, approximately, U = 40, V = 51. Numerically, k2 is 153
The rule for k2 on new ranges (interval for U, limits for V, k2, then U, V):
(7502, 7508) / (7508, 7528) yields 273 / 26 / 91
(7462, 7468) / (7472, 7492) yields 275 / 25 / 92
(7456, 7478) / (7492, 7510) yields 269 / 90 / 76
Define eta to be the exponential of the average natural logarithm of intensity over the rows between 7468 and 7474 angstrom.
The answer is 12.7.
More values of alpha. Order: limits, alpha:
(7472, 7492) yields 0.79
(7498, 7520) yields 0.46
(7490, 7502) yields 0.54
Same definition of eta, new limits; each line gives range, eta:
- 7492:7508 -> 12.6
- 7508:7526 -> 13.0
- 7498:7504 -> 13.0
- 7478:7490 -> 13.4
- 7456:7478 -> 12.8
